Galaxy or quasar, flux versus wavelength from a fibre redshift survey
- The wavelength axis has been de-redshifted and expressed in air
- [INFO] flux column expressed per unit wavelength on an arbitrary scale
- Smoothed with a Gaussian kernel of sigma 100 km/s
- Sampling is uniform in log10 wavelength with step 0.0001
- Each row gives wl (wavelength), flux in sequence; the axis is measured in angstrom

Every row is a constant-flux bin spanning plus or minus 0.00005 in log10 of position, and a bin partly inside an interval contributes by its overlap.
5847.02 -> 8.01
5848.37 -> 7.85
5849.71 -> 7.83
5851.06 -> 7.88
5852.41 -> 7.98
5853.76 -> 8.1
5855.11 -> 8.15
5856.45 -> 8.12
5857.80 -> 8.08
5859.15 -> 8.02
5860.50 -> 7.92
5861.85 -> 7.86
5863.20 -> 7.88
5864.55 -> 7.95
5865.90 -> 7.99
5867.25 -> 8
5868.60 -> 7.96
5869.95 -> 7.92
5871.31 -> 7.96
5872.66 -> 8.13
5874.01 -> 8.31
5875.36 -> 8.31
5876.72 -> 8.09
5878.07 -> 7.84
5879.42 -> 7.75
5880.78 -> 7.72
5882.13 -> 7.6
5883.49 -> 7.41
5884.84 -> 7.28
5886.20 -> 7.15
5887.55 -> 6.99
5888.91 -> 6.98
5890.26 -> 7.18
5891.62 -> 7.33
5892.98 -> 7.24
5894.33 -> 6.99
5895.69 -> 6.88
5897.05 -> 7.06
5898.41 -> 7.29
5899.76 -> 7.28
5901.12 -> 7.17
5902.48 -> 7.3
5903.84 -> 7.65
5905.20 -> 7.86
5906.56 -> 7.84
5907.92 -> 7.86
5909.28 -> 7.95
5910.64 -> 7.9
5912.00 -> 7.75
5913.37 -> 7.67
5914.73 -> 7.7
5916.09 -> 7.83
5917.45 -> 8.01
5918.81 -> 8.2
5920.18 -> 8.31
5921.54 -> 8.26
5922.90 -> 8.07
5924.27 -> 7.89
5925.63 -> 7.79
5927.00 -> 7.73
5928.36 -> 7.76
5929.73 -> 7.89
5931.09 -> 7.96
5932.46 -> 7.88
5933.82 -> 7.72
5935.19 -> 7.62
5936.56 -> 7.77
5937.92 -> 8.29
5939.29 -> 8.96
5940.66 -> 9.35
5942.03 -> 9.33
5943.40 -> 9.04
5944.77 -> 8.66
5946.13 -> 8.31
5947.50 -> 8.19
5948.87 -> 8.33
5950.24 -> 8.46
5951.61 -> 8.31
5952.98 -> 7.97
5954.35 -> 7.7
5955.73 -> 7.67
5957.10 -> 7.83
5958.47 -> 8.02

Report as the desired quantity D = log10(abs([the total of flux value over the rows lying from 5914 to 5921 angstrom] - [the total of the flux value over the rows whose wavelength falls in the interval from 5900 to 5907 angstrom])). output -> 0.35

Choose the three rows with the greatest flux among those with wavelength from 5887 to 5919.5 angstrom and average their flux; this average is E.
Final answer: 8.05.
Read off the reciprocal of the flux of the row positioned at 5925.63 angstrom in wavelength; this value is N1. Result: 0.128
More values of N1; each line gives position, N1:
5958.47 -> 0.125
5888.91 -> 0.143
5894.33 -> 0.143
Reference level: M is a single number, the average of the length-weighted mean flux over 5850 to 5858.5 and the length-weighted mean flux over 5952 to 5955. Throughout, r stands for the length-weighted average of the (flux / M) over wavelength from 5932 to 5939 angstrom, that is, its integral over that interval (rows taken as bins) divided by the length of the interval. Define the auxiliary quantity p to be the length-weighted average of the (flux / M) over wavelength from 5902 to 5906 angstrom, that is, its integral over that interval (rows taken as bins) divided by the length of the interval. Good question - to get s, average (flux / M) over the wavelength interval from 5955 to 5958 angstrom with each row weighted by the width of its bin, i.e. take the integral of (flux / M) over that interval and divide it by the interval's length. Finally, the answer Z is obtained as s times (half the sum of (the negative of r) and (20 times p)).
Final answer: 8.8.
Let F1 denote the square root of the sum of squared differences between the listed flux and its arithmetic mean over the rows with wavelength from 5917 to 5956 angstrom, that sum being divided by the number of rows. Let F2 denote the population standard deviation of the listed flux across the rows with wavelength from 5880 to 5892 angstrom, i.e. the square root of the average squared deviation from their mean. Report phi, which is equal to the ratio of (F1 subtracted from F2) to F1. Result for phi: -0.5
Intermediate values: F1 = 0.48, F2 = 0.24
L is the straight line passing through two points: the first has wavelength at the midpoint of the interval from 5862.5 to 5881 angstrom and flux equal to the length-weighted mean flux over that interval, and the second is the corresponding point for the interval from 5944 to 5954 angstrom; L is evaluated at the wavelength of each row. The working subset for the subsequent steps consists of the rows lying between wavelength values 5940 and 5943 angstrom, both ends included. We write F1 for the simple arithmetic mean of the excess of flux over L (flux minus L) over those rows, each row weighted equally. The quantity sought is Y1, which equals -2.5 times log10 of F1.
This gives -0.1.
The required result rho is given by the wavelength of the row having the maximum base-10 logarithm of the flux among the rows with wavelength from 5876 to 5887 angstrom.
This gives 5876.72 angstrom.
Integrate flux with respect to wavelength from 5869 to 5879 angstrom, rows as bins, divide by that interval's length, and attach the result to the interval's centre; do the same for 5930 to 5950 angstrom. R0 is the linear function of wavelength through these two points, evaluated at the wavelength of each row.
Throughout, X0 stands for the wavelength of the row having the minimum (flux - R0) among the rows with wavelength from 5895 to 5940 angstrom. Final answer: 5895.69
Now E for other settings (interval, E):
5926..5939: 8.05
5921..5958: 9.24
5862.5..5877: 8.25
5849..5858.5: 8.12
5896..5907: 7.78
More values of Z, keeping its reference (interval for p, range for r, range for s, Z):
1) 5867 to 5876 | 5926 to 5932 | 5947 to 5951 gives 10.1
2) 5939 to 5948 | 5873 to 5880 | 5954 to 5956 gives 10.2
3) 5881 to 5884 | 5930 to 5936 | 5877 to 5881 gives 8.8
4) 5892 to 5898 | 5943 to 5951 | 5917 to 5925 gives 8.5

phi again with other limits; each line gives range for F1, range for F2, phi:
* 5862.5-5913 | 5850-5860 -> -0.8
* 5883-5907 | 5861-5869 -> -0.8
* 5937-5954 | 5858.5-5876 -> -0.7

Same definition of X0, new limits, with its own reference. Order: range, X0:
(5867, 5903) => 5895.69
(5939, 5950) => 5947.50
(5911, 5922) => 5913.37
